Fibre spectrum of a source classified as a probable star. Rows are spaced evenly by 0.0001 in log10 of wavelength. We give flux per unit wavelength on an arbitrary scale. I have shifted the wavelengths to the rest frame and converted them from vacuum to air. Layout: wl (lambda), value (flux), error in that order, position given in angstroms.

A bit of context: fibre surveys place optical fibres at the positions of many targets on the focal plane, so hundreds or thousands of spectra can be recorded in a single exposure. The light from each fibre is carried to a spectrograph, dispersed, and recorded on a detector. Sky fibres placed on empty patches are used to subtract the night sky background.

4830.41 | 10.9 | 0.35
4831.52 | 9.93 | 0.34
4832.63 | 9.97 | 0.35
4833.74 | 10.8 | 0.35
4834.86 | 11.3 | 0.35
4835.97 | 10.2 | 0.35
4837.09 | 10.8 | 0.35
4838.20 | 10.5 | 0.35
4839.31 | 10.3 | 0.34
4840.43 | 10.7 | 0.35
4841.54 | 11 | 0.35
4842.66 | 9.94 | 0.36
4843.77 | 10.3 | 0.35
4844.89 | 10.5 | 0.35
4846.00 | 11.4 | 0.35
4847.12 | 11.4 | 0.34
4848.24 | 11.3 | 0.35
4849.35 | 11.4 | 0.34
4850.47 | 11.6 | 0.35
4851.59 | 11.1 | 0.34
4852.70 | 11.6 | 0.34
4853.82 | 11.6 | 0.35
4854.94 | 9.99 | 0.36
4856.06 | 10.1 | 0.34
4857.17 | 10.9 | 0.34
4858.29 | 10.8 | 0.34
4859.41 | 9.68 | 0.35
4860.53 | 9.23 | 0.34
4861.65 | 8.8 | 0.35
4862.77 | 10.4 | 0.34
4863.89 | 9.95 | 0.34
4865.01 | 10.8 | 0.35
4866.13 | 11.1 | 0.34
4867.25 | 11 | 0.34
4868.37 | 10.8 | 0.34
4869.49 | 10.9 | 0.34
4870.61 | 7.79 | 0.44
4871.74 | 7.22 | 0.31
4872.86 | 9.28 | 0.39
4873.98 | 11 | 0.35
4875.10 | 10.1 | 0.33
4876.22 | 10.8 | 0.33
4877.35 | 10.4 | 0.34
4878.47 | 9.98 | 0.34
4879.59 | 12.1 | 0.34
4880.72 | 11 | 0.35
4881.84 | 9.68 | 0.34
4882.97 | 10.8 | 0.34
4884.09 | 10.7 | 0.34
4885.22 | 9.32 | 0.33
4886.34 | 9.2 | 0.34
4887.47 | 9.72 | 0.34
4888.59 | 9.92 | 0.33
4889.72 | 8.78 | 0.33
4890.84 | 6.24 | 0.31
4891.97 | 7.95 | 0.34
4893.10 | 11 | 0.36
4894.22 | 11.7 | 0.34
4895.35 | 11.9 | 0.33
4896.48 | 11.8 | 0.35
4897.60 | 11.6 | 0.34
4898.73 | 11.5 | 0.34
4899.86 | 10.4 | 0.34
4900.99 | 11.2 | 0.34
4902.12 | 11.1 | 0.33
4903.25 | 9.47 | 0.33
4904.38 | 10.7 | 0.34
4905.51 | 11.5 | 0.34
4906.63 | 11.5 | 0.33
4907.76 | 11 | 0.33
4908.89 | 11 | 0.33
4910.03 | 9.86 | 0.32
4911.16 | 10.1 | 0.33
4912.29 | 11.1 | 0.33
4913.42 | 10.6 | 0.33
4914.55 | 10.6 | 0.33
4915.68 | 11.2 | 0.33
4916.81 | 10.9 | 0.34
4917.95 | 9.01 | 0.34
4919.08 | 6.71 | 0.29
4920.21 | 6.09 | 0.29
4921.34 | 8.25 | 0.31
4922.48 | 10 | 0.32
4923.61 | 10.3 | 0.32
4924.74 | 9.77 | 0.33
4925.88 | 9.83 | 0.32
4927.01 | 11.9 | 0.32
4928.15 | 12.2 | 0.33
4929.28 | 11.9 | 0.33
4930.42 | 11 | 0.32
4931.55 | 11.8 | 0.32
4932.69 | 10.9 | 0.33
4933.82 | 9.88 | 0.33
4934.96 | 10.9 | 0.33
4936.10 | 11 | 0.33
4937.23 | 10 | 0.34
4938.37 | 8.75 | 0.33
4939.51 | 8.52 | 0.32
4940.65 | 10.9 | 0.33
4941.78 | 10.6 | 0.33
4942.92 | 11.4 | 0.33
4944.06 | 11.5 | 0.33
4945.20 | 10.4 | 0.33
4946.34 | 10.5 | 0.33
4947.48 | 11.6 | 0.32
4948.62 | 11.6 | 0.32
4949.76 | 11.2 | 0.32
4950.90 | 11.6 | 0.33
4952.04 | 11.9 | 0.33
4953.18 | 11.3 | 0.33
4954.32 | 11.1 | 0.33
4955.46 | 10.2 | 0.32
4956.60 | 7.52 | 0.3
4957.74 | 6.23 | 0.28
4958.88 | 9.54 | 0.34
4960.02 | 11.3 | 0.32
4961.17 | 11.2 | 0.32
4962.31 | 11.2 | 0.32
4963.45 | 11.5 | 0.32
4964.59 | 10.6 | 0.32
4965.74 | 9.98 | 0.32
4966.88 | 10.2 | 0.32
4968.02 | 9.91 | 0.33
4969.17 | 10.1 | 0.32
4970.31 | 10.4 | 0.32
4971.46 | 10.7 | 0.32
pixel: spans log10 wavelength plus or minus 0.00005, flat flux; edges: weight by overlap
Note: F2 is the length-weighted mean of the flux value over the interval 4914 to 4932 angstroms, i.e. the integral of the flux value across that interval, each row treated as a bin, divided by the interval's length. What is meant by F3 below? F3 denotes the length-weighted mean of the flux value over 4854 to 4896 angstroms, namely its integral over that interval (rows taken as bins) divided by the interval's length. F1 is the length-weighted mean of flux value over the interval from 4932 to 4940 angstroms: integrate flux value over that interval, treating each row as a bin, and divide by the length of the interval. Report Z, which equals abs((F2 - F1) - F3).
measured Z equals 10.0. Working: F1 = 10.0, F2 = 10.1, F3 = 10.0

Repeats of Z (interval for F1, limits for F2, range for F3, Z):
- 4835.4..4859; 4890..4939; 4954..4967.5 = 10.5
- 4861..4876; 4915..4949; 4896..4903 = 10.8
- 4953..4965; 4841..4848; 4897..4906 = 10.3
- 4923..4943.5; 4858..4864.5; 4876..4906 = 11.2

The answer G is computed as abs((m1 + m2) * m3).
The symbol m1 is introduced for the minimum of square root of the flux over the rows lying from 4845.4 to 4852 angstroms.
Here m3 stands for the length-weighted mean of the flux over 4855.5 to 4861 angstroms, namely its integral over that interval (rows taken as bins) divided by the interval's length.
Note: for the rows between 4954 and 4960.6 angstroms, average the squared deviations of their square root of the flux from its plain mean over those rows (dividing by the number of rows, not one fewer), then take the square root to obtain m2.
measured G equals 37.1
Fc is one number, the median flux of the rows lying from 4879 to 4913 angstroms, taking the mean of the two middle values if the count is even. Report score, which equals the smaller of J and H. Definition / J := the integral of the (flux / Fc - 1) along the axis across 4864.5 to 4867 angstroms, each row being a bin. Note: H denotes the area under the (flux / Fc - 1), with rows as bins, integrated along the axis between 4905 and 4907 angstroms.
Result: 0.01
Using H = 0.11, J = 0.01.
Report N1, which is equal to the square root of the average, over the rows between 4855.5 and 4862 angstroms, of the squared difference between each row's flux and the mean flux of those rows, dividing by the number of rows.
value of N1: 0.77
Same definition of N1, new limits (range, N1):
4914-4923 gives 1.81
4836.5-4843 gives 0.35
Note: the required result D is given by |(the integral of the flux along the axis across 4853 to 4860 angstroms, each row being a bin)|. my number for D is 74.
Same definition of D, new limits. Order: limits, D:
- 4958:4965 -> 75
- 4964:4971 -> 71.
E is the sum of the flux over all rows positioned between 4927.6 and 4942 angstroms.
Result 138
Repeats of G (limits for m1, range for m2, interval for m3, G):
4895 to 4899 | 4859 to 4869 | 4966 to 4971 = 35.7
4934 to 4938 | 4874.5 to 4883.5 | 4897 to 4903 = 36.2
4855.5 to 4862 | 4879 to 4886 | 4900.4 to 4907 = 33.9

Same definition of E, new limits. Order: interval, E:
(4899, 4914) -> 140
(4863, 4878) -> 131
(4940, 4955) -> 146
